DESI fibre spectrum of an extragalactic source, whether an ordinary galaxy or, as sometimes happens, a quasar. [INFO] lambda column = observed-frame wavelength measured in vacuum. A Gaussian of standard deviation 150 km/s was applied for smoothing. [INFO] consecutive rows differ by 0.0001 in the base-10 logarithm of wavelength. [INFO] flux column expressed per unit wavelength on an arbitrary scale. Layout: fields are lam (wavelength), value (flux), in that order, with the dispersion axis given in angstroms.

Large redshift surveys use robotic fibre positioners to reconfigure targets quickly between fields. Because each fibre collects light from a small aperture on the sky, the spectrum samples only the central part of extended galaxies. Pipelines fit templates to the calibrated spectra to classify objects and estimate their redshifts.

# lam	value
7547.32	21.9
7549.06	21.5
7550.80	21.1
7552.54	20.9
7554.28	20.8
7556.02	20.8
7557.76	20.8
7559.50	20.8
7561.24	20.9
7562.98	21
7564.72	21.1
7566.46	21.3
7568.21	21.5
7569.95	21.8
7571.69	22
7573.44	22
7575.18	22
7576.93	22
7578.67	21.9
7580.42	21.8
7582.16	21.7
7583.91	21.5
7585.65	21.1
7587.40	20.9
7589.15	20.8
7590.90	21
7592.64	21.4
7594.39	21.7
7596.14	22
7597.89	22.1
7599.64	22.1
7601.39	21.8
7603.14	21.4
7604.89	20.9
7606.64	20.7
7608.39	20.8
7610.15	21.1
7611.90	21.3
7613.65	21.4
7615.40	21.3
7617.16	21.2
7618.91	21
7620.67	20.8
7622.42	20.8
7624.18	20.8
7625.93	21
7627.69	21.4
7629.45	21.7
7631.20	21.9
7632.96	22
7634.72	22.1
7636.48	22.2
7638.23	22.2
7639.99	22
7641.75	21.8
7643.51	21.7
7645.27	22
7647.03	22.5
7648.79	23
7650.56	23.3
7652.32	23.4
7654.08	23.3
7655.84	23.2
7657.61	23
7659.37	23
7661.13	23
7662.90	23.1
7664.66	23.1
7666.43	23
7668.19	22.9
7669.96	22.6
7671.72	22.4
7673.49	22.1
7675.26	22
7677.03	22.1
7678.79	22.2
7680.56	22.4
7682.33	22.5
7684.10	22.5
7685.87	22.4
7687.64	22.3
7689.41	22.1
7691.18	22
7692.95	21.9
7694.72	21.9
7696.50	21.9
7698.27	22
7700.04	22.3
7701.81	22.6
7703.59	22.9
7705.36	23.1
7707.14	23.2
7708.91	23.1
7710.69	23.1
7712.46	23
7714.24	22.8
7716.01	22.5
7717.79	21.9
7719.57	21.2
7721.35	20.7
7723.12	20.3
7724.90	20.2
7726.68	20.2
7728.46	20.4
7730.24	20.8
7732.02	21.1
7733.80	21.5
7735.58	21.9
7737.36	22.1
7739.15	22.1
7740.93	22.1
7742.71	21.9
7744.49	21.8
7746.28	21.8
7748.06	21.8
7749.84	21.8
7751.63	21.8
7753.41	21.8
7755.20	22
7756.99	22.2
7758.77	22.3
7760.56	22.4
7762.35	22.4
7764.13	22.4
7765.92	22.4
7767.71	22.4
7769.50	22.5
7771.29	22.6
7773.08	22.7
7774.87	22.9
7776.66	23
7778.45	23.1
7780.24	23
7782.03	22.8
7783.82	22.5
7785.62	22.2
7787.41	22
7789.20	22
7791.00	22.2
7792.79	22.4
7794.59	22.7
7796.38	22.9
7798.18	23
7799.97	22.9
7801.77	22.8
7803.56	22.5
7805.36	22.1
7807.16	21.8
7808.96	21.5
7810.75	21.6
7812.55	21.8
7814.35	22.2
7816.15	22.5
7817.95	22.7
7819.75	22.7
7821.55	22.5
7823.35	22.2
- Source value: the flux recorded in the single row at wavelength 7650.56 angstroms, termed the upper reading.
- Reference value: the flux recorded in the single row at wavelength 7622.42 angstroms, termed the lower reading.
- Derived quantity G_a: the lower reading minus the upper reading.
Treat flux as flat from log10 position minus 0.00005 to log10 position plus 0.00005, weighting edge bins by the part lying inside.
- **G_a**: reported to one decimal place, -2.5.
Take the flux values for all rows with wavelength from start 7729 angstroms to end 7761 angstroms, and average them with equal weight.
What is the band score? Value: 21.8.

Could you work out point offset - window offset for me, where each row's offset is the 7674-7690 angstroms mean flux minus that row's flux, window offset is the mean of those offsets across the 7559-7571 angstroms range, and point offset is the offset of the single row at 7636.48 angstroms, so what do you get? -1.0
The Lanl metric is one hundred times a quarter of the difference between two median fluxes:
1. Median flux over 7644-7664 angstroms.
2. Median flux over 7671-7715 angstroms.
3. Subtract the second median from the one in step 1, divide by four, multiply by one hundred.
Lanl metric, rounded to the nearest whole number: 15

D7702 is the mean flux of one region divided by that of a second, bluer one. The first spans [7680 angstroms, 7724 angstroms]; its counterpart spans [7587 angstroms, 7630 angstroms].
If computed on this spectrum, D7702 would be 1.05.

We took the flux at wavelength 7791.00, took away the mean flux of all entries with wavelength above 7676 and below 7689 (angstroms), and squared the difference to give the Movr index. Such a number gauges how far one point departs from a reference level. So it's 0.02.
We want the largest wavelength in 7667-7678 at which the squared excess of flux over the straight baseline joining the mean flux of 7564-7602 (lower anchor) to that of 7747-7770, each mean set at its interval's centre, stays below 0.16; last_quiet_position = 7677.03 angstroms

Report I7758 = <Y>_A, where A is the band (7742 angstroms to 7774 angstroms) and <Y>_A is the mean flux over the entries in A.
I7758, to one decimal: 22.2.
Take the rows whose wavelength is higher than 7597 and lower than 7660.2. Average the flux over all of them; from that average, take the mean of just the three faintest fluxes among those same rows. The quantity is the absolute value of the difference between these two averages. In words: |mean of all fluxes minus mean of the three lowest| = 1.1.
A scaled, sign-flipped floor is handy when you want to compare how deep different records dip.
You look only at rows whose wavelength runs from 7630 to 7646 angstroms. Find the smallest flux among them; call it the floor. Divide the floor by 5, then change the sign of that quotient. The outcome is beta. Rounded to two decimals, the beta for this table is -4.34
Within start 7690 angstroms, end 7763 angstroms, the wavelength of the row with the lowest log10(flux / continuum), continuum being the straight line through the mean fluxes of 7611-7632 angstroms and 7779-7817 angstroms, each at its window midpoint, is 7726.68 angstroms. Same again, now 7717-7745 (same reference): 7726.68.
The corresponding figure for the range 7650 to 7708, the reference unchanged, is 7696.50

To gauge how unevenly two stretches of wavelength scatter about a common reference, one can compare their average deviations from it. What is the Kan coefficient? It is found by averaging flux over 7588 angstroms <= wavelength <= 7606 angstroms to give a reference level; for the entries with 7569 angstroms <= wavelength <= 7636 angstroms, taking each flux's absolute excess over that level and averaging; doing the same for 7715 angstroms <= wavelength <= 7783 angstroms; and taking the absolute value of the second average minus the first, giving 0.4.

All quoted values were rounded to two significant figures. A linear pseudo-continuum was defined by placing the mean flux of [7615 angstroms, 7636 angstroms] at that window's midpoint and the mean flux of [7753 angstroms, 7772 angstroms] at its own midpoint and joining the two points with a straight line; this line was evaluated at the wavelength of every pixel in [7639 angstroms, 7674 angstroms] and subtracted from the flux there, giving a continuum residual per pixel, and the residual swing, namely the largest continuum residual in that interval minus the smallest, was 1.6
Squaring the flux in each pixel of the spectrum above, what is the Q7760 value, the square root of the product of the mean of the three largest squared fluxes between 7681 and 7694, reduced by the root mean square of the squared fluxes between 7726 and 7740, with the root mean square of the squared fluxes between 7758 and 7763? 160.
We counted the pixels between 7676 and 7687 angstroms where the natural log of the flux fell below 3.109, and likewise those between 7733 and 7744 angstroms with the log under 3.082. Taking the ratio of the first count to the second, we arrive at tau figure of 2.0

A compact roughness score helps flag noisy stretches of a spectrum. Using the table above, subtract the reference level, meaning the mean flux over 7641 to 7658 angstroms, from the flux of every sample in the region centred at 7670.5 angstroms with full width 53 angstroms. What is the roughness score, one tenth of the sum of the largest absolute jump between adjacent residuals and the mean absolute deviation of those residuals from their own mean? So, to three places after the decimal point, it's 0.093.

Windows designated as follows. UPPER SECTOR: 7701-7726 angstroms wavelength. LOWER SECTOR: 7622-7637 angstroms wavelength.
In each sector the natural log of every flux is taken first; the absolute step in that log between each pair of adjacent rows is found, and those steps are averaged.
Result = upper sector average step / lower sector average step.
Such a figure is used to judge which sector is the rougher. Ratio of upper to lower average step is 1.6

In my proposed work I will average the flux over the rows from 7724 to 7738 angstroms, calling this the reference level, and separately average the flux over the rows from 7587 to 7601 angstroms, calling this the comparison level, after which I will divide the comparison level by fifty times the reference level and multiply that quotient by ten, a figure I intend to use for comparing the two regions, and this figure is 0.205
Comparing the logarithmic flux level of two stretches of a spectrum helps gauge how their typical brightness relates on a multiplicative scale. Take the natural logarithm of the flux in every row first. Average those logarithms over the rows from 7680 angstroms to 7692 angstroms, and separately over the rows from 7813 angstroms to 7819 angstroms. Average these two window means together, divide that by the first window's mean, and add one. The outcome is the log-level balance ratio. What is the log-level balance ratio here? 2.00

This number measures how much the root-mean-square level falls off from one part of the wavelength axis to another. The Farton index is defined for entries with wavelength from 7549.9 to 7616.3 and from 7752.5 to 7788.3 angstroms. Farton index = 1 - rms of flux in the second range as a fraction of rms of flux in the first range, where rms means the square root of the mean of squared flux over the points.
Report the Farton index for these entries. -0.053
